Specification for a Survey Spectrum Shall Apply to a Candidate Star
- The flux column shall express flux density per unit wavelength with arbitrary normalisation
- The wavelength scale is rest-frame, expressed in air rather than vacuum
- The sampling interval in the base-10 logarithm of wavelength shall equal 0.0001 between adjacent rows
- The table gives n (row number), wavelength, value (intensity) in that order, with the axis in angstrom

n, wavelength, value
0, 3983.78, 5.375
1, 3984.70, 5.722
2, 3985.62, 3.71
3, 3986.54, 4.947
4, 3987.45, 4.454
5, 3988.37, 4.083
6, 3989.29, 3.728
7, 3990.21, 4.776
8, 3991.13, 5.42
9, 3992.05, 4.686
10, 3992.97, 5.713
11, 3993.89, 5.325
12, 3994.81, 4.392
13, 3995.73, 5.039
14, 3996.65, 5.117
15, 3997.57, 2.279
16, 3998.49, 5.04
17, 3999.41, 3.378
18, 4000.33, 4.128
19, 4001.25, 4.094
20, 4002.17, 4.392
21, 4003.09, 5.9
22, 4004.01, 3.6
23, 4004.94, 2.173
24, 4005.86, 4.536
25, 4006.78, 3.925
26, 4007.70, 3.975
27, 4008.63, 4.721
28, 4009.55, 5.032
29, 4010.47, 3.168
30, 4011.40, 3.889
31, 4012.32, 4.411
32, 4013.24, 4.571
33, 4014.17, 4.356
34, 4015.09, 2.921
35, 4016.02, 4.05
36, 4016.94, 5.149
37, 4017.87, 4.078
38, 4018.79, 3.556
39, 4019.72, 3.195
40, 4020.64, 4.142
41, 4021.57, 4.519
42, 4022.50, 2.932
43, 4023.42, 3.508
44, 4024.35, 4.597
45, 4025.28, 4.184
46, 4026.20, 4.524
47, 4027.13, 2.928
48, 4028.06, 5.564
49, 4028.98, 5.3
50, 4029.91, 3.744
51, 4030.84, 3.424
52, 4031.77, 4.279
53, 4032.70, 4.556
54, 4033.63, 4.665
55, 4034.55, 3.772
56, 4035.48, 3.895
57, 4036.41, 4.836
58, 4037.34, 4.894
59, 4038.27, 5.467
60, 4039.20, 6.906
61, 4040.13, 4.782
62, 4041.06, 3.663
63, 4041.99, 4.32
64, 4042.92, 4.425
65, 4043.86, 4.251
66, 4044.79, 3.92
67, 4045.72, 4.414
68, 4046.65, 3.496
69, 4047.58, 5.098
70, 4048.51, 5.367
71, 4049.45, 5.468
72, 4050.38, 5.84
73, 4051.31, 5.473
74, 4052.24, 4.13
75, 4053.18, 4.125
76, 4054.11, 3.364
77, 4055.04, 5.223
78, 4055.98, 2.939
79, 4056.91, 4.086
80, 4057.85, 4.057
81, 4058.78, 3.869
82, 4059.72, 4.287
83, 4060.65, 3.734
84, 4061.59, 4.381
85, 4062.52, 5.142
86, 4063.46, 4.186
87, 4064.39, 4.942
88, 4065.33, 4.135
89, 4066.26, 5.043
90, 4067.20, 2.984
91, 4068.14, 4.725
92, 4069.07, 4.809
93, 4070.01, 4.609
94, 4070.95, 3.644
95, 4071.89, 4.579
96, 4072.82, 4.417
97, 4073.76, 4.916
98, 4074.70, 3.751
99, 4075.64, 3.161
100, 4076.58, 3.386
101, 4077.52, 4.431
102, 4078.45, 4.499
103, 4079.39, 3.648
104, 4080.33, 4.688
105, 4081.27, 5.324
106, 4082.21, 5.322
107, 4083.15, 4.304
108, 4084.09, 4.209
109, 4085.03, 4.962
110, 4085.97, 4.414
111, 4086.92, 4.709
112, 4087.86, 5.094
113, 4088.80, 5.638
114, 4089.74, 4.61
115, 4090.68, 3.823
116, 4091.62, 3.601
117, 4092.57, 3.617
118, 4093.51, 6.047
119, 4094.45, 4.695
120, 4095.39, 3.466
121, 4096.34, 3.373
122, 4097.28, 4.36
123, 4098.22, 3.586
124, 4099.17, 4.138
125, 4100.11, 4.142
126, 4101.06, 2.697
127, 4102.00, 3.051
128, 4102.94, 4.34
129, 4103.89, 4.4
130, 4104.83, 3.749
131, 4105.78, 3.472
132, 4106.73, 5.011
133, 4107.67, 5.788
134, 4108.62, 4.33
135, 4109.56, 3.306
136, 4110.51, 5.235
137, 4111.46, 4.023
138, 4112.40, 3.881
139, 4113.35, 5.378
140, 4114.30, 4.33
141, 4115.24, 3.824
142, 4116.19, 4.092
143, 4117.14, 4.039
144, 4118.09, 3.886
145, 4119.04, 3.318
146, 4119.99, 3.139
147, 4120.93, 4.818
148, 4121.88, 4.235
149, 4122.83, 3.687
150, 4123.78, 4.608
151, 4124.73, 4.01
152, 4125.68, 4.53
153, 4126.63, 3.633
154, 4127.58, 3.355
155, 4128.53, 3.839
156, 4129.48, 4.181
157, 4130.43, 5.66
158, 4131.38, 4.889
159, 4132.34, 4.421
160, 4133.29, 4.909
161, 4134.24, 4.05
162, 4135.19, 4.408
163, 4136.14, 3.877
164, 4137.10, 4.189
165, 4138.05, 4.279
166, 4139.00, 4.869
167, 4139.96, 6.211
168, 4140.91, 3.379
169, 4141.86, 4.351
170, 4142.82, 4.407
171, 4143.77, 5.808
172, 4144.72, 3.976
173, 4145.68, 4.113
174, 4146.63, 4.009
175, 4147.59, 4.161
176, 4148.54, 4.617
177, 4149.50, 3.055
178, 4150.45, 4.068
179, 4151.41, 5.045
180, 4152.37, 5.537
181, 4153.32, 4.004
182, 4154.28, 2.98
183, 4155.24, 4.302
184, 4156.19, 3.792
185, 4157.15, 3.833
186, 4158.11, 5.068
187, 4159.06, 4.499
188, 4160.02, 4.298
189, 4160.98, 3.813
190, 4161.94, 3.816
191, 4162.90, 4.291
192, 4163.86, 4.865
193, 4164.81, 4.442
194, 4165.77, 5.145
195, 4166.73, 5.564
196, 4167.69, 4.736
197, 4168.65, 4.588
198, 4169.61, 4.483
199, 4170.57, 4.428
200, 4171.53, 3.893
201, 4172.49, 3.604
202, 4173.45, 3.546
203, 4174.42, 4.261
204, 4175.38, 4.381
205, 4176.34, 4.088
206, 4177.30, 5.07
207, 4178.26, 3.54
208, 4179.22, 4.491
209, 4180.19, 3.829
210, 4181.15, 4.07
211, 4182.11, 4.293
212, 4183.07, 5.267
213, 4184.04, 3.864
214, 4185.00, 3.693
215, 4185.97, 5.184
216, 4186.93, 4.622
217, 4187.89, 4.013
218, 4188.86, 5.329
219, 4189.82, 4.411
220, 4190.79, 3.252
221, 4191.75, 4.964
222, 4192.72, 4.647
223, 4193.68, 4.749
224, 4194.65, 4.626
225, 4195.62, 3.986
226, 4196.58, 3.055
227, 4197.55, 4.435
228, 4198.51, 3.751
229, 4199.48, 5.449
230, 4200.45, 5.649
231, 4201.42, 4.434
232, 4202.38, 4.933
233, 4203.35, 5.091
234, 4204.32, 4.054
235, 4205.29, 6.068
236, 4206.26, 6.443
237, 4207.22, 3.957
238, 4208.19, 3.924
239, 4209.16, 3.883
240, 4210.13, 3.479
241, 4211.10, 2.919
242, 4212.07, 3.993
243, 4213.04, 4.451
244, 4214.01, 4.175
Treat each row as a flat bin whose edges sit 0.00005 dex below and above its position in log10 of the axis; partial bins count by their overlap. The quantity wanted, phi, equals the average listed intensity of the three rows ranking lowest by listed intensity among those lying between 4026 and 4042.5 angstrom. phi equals 3.34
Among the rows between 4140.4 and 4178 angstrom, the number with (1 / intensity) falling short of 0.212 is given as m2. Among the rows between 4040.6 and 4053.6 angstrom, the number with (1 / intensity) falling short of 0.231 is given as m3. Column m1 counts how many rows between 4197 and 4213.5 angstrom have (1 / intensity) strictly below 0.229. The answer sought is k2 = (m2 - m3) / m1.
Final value 0.2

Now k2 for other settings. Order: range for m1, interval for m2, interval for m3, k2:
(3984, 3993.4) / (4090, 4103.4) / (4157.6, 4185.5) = -1.9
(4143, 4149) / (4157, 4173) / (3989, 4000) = -2.0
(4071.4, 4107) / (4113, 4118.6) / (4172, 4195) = -0.6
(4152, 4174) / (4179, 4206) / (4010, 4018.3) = 0.5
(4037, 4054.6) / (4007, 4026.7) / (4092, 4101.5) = 0.0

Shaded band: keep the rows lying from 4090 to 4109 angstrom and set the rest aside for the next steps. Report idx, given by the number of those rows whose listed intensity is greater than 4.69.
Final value 4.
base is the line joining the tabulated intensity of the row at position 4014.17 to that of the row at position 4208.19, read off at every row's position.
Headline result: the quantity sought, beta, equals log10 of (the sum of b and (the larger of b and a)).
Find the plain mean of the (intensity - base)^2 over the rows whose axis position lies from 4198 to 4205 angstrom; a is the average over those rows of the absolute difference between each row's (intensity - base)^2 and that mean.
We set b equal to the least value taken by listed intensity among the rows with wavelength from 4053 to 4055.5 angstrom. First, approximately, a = 0.9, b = 3.364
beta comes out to 0.83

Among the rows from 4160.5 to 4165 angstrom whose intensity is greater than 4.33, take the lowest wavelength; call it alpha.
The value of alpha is 4163.86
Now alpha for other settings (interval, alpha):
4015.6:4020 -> 4016.94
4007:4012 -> 4008.63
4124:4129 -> 4125.68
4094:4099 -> 4094.45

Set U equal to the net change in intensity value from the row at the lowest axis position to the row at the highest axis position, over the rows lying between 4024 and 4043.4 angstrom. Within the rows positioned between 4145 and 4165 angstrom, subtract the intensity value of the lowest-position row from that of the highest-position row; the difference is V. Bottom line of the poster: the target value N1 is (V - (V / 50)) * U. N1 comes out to -0.06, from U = -0.2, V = 0.3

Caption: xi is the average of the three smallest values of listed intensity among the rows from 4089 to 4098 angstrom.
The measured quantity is 3.48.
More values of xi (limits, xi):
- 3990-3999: 3.79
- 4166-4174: 3.68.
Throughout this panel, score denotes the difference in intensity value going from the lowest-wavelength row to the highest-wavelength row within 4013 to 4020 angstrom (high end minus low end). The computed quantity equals -1.4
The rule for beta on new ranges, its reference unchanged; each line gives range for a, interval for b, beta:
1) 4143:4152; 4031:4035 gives 0.88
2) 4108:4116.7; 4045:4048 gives 0.84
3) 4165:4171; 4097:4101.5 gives 0.73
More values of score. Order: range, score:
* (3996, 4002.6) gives -0.7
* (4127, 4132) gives 1.5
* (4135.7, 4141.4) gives -0.5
